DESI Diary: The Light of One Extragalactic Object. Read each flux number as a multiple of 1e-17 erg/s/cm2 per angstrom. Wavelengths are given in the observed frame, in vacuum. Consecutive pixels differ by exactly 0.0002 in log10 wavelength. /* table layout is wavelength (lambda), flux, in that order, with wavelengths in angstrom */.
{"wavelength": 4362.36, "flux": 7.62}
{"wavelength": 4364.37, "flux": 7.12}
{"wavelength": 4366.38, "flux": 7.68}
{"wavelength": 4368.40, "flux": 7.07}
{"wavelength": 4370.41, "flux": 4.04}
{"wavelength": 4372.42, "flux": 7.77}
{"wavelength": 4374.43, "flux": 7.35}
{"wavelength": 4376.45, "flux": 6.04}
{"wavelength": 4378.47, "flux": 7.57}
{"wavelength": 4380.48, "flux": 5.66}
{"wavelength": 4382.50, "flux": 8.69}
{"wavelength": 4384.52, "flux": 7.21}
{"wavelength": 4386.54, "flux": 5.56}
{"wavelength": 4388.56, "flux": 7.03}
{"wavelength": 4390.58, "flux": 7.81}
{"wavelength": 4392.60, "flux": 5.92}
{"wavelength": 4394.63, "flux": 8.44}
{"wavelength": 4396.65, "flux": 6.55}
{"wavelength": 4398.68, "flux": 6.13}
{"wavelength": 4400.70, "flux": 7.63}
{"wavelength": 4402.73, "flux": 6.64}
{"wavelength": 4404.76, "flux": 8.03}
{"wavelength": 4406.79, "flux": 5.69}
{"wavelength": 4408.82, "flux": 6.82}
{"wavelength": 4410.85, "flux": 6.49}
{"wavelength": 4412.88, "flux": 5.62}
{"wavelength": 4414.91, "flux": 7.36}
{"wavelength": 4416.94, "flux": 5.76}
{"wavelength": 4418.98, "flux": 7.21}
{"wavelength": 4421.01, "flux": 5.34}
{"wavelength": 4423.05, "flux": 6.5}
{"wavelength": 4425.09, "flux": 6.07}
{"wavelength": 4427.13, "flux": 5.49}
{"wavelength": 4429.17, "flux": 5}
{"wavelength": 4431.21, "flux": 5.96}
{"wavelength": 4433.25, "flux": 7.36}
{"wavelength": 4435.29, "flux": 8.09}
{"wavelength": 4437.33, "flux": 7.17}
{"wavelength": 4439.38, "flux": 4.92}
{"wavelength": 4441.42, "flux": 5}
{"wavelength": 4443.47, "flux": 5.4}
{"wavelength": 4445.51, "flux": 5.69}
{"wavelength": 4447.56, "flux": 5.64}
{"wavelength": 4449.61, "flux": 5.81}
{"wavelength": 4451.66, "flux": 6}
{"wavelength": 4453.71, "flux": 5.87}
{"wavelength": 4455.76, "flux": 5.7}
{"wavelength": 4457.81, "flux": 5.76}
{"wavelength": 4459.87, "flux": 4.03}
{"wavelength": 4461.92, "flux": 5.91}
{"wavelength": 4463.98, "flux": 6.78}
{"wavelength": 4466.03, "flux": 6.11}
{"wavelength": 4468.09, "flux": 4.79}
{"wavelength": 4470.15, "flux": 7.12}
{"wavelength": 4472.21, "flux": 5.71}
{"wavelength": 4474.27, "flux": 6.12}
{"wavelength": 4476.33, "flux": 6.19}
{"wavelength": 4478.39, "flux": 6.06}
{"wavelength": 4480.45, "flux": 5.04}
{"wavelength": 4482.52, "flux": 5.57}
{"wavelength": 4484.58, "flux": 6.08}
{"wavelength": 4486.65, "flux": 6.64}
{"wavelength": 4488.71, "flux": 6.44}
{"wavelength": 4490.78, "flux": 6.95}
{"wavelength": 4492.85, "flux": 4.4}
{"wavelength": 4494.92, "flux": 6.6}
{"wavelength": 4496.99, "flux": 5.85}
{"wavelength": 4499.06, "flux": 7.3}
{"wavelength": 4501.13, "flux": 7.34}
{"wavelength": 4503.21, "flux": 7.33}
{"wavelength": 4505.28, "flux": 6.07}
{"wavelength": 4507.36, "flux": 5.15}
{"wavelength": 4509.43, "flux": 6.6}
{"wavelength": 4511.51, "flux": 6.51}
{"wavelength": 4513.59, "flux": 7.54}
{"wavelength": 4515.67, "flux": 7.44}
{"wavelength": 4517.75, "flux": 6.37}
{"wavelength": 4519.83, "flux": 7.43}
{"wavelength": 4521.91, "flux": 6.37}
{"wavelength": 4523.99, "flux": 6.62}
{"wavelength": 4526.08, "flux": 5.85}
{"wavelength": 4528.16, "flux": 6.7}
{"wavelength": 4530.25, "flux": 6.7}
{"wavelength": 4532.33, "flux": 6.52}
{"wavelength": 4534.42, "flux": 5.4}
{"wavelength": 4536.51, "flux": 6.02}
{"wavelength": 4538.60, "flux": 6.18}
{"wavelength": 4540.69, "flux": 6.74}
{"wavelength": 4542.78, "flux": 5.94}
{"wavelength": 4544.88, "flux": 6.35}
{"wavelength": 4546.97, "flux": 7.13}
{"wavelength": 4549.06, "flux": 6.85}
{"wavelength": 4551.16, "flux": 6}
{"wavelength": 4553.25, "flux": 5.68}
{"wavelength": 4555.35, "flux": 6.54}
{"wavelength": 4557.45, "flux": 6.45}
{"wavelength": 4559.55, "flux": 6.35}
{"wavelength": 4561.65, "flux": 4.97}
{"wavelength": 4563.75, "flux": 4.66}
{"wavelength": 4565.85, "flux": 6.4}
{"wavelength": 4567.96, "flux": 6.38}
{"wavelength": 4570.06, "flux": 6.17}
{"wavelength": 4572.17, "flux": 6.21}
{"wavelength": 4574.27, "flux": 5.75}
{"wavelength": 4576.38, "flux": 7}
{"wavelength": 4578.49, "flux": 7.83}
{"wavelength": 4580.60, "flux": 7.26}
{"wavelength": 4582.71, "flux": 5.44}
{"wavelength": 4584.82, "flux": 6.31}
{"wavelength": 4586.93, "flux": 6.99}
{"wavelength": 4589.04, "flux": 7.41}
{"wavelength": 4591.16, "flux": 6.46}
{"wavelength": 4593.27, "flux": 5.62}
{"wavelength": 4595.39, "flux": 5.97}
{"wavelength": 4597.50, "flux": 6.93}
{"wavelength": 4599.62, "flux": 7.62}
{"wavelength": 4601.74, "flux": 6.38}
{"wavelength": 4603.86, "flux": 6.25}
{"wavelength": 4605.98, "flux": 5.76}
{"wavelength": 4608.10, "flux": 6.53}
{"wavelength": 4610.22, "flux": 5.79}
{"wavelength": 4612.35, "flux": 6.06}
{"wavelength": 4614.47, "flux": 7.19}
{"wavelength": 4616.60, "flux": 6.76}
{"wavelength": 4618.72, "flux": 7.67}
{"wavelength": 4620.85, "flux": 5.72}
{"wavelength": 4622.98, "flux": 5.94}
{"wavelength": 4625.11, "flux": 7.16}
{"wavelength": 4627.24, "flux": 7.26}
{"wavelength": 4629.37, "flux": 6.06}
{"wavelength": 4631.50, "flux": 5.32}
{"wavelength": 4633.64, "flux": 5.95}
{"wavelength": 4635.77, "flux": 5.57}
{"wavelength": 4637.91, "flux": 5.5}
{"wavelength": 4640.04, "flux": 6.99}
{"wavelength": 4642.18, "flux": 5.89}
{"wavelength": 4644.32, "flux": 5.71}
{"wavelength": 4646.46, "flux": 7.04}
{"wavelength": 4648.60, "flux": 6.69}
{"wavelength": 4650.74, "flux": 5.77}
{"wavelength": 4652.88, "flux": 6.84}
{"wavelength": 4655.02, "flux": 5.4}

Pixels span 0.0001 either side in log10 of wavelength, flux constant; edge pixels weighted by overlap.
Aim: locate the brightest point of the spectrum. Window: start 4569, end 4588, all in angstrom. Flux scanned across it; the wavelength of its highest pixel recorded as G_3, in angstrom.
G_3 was 4578.49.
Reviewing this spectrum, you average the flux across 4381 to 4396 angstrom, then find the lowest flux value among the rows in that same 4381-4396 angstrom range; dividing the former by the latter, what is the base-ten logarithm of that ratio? 0.11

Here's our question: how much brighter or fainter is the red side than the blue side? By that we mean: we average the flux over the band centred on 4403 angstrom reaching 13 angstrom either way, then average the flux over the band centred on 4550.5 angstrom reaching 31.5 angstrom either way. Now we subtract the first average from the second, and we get -0.5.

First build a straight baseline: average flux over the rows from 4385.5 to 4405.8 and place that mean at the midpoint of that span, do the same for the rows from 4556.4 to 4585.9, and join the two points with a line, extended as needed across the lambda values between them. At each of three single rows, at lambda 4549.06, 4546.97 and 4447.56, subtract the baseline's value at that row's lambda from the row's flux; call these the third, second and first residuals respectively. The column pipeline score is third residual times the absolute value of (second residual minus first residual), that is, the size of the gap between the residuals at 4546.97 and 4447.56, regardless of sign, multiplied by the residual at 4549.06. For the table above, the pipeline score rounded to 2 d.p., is 1.01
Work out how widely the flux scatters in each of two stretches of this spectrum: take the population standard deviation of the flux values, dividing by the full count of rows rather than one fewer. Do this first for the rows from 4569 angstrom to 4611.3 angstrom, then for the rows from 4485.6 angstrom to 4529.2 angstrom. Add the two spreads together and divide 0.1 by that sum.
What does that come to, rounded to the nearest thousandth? 0.069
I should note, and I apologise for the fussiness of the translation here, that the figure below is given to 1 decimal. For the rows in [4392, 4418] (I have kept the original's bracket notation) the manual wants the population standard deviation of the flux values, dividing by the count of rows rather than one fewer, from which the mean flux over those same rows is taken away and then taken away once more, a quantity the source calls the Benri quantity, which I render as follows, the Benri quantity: -12.5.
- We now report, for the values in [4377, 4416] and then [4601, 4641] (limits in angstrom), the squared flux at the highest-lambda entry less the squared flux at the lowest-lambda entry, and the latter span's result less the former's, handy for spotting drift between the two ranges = 11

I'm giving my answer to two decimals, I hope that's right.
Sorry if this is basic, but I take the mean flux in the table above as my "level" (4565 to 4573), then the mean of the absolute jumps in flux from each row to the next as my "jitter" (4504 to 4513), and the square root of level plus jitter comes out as 2.67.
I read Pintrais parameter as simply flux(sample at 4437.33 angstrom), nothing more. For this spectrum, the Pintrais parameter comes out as 7.17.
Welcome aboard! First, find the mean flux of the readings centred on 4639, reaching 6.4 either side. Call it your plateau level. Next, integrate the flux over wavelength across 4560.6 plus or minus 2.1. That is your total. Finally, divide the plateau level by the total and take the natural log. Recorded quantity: -1.39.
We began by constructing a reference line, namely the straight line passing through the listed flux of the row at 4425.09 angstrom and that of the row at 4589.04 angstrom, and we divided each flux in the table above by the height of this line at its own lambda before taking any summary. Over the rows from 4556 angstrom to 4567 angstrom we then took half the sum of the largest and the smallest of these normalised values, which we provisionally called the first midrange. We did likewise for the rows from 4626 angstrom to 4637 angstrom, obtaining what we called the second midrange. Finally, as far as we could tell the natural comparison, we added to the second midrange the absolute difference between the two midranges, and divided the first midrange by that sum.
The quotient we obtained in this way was 0.91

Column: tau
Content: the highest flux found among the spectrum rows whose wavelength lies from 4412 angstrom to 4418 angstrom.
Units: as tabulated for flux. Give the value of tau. 7.36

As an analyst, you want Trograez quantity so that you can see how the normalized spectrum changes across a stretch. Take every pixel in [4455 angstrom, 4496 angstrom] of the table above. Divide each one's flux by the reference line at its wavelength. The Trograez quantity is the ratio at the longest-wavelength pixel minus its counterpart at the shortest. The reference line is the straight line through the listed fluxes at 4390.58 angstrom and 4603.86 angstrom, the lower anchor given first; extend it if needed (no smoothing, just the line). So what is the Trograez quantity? 0.16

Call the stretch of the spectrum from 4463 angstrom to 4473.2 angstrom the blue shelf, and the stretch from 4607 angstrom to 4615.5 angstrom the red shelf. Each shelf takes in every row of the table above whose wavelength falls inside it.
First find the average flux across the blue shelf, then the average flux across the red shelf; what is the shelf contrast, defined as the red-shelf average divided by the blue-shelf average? 1.05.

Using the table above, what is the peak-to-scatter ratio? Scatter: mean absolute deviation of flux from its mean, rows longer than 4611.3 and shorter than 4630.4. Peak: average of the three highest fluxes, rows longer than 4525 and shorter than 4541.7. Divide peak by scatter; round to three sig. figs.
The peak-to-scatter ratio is 10.8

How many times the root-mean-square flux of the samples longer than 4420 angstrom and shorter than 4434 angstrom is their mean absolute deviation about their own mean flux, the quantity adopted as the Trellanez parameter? 0.10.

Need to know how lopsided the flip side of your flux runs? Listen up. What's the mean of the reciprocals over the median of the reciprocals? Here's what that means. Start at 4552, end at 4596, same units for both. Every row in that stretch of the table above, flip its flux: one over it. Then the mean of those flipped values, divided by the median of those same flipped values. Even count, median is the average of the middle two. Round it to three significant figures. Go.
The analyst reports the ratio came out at 1.03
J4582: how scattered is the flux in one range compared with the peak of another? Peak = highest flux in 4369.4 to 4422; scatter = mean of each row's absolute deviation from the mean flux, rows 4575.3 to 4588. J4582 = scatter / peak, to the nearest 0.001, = 0.071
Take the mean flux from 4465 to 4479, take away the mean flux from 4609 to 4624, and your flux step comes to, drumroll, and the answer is -0.4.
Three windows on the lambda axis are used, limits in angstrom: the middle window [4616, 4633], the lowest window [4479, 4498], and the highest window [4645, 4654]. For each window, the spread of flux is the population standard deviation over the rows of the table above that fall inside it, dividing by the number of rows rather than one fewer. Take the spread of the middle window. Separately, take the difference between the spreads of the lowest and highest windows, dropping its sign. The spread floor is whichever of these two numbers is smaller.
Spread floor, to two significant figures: 0.30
